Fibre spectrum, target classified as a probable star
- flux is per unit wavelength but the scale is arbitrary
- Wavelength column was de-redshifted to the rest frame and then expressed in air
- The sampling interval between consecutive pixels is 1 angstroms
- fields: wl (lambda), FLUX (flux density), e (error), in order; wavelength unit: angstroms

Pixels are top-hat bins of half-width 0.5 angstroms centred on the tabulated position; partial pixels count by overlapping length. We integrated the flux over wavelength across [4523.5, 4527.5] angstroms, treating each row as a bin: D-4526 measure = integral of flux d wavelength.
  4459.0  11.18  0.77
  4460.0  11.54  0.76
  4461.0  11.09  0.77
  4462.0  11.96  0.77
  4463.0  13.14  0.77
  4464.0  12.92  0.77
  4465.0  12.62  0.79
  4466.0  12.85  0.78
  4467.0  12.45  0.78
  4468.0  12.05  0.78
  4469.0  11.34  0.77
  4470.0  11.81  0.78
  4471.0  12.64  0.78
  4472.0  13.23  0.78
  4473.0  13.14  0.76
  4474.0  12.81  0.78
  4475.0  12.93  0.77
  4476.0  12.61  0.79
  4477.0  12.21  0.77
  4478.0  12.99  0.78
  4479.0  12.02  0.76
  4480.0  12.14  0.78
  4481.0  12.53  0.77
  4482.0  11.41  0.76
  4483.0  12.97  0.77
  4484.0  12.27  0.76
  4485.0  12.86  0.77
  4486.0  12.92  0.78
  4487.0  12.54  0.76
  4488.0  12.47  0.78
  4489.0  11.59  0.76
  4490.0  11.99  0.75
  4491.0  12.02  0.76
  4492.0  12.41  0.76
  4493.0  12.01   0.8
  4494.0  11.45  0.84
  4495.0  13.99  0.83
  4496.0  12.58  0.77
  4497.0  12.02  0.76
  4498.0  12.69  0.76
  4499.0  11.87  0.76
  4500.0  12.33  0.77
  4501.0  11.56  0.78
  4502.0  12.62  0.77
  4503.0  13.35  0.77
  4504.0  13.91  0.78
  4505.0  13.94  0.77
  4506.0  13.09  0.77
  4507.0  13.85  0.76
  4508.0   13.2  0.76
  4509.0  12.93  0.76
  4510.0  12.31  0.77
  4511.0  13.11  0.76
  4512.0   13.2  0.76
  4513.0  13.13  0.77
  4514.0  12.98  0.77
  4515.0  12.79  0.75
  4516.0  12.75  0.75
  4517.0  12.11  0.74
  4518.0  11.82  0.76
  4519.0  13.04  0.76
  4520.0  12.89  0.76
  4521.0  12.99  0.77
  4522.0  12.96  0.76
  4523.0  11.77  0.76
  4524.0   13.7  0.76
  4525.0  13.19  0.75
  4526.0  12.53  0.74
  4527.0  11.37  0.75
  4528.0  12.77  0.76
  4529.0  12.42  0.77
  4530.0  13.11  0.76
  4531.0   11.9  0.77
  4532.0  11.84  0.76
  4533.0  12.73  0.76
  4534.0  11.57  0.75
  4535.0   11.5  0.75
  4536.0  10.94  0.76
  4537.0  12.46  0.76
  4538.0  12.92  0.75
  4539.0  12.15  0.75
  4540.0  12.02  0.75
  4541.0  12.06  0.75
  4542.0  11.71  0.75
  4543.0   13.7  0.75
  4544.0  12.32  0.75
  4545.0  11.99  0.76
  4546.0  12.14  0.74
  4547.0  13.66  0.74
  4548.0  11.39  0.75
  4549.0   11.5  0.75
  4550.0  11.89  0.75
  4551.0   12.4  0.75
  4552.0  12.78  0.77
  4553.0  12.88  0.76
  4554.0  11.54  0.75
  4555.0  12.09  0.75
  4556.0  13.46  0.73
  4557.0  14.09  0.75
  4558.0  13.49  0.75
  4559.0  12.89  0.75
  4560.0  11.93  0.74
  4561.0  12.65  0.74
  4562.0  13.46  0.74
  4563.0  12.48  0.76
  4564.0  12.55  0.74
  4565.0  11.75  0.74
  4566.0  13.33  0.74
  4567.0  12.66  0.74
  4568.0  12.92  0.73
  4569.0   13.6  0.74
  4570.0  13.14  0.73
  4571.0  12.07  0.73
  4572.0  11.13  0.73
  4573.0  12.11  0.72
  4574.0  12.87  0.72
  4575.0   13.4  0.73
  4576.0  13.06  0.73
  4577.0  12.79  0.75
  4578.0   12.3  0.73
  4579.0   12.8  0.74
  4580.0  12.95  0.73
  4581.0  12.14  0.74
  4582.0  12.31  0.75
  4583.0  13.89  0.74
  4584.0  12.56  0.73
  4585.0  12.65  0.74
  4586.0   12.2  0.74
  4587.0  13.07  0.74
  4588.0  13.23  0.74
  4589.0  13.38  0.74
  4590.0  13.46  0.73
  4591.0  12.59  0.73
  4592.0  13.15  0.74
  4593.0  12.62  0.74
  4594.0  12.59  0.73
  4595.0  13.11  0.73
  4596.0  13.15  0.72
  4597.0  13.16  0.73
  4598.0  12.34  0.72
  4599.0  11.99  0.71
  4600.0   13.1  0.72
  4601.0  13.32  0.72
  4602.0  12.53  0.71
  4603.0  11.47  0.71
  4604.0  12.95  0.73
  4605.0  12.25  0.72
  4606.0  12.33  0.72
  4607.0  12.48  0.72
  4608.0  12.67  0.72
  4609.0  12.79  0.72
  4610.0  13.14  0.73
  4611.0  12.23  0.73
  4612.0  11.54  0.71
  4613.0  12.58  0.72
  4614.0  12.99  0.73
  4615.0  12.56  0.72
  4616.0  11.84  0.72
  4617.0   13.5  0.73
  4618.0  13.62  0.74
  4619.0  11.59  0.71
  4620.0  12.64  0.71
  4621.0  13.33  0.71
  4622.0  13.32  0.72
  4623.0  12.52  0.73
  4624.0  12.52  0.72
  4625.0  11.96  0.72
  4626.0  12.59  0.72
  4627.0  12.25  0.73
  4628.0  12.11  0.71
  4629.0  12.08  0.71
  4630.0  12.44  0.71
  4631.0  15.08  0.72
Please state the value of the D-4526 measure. 50.8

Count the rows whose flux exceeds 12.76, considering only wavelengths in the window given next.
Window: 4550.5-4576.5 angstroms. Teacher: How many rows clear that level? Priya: 14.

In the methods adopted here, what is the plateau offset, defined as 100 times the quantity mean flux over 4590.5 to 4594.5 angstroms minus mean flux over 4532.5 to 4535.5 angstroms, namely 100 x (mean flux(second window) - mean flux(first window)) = 80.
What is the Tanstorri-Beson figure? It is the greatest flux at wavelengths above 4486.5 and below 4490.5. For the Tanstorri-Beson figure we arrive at 12.54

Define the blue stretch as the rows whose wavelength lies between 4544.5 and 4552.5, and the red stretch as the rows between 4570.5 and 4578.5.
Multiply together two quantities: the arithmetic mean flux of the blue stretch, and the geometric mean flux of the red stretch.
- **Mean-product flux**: 152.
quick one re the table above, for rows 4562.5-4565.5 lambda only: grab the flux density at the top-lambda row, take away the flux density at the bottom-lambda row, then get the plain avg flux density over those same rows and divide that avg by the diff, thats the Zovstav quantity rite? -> -17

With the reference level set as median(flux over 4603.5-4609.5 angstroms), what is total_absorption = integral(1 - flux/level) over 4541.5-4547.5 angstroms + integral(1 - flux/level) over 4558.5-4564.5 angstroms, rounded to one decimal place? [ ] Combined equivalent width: 0.0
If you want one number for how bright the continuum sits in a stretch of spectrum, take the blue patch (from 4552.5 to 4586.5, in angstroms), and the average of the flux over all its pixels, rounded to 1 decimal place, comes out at 12.7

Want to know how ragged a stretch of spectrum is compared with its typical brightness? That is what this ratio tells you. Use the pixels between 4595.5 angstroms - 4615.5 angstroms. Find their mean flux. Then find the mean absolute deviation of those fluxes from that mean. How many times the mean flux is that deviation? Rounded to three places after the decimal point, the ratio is 0.032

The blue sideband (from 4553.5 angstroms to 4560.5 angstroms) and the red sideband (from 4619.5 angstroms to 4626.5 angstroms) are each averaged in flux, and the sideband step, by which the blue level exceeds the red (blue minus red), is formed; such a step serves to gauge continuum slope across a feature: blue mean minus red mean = 0.1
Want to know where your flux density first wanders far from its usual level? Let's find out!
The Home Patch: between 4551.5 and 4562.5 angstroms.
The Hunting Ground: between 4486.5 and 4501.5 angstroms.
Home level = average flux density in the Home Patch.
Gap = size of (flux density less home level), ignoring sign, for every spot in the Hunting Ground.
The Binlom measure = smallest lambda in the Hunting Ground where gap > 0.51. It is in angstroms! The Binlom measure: 4489.0 angstroms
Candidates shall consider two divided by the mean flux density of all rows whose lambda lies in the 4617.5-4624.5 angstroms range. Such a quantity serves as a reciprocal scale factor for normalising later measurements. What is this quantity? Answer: 0.156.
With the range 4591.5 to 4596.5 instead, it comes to 0.155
